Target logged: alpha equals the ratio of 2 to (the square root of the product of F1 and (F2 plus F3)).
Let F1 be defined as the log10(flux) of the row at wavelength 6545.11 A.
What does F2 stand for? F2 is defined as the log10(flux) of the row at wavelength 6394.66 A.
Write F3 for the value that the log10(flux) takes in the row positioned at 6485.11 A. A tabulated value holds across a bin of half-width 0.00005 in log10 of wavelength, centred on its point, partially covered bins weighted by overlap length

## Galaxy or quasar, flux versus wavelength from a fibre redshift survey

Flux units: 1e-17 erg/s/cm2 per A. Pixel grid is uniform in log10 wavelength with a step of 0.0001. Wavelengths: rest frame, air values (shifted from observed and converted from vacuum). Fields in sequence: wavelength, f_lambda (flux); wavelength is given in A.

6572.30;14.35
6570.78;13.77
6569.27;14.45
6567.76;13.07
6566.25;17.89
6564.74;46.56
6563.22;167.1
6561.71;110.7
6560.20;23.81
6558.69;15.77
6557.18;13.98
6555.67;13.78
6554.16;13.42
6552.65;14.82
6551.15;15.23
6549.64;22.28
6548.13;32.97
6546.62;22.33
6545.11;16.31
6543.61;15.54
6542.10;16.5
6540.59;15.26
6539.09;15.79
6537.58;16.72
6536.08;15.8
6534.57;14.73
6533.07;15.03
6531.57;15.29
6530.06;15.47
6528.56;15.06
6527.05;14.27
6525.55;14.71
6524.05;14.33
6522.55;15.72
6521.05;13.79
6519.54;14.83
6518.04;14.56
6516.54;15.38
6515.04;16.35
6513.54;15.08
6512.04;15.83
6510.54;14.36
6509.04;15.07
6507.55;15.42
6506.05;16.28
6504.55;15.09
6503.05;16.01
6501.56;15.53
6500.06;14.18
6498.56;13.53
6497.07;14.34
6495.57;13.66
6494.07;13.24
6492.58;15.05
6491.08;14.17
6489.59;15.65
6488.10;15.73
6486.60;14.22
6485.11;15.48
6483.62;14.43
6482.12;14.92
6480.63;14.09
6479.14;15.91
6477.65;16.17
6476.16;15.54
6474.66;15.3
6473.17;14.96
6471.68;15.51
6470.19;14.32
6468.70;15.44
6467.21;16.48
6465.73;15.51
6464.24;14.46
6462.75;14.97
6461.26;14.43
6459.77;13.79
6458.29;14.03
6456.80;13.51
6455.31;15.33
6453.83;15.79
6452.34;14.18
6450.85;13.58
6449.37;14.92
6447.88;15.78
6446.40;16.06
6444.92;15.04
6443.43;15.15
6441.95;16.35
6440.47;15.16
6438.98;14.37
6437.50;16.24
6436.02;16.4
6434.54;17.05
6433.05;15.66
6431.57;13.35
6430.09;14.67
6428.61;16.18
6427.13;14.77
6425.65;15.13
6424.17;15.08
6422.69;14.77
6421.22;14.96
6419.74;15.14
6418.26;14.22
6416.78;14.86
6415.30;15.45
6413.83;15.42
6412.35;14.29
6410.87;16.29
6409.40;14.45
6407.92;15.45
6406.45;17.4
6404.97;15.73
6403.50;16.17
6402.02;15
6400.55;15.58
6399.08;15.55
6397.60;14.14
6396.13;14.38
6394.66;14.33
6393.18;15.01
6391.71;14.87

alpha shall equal 1.19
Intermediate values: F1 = 1.21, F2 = 1.16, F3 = 1.19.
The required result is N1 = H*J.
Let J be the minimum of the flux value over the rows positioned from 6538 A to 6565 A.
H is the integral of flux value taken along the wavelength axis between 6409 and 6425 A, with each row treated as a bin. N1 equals 3223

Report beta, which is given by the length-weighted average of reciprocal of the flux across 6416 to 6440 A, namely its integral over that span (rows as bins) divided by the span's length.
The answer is 0.0661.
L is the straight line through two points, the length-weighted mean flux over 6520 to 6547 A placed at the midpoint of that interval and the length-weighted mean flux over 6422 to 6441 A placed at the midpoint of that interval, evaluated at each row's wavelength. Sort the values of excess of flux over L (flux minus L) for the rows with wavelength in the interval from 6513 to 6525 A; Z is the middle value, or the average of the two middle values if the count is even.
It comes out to -0.6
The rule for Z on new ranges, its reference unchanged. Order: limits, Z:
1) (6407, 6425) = -0.2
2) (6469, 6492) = -0.1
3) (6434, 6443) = 1.0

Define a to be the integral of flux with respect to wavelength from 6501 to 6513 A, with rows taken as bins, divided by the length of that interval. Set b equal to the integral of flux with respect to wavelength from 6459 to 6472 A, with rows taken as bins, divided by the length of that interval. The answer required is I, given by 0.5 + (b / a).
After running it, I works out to 1.47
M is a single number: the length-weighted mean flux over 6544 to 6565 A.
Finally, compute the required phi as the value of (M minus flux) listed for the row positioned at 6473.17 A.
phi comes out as 22.3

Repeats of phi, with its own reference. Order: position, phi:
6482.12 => 22.3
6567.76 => 24.1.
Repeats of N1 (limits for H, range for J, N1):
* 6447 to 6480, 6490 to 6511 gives 6553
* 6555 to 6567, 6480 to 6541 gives 8177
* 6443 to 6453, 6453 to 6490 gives 2021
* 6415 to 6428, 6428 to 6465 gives 2590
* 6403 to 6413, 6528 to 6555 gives 2105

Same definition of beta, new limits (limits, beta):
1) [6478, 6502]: 0.0685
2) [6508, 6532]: 0.0668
